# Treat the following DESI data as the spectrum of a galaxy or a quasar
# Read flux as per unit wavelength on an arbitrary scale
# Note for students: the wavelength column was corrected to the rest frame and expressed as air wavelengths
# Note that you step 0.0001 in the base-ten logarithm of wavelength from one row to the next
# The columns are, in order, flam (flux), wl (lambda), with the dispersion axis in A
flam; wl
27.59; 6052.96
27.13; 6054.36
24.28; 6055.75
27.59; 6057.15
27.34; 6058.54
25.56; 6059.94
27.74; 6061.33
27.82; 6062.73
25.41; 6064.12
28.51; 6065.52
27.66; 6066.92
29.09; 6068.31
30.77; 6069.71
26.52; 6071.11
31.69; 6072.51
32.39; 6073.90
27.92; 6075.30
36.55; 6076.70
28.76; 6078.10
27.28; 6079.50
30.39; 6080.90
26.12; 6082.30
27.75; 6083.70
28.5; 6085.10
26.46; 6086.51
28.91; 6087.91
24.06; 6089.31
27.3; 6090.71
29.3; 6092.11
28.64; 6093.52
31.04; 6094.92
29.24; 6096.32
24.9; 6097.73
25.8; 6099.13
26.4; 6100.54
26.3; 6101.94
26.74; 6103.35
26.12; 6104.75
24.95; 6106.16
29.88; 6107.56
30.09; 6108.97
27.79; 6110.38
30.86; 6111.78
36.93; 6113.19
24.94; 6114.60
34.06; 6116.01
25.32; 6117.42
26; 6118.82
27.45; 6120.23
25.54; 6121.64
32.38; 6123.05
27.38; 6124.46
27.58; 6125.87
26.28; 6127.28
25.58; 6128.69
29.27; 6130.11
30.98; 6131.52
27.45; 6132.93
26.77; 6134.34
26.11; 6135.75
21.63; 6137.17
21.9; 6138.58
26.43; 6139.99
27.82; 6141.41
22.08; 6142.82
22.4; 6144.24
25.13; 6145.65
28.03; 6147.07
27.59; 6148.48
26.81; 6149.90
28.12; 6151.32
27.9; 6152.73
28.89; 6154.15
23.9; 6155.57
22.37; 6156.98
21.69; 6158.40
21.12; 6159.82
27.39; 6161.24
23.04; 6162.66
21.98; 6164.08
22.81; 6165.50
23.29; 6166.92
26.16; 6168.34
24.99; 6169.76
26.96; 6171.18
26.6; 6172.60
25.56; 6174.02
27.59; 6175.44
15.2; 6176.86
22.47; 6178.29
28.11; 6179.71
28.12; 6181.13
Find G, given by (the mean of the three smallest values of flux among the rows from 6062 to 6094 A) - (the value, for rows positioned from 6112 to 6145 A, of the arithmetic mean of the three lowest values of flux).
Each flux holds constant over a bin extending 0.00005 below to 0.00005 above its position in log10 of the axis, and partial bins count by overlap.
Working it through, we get 3.3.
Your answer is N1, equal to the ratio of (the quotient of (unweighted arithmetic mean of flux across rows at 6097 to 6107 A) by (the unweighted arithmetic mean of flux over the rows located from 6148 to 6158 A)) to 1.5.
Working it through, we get 0.651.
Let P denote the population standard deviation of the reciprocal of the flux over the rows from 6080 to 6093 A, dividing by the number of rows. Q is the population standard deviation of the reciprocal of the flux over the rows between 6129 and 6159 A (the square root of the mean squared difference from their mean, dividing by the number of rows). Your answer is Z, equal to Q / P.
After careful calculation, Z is 1.8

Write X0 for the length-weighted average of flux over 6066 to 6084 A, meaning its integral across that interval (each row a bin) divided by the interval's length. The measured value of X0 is 29.5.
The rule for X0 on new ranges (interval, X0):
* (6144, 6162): 25.6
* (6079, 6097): 28.1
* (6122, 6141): 26.9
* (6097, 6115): 27.9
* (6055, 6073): 27.6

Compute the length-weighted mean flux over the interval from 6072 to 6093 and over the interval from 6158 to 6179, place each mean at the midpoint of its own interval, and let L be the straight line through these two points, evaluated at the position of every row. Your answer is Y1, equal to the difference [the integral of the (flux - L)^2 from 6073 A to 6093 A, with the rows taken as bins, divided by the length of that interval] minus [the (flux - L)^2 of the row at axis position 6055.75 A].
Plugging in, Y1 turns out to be -30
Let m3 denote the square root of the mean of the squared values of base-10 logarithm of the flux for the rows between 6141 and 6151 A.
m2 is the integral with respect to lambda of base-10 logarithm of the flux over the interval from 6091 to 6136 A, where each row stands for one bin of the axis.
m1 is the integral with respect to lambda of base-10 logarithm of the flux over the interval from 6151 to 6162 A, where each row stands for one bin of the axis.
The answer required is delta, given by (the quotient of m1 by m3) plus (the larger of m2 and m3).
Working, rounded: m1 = 15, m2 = 65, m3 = 1.41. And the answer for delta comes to 76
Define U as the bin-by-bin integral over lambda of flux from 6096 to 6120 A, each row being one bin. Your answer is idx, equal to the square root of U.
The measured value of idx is 25.9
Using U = 672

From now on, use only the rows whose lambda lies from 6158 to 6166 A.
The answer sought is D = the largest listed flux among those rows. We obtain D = 27.39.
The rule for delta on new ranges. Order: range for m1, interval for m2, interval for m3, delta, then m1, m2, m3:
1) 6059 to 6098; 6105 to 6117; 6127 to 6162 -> 58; 57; 18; 1.41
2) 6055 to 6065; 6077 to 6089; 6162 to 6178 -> 28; 14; 17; 1.38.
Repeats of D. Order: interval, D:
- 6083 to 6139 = 36.93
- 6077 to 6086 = 30.39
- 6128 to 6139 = 30.98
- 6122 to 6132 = 32.38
